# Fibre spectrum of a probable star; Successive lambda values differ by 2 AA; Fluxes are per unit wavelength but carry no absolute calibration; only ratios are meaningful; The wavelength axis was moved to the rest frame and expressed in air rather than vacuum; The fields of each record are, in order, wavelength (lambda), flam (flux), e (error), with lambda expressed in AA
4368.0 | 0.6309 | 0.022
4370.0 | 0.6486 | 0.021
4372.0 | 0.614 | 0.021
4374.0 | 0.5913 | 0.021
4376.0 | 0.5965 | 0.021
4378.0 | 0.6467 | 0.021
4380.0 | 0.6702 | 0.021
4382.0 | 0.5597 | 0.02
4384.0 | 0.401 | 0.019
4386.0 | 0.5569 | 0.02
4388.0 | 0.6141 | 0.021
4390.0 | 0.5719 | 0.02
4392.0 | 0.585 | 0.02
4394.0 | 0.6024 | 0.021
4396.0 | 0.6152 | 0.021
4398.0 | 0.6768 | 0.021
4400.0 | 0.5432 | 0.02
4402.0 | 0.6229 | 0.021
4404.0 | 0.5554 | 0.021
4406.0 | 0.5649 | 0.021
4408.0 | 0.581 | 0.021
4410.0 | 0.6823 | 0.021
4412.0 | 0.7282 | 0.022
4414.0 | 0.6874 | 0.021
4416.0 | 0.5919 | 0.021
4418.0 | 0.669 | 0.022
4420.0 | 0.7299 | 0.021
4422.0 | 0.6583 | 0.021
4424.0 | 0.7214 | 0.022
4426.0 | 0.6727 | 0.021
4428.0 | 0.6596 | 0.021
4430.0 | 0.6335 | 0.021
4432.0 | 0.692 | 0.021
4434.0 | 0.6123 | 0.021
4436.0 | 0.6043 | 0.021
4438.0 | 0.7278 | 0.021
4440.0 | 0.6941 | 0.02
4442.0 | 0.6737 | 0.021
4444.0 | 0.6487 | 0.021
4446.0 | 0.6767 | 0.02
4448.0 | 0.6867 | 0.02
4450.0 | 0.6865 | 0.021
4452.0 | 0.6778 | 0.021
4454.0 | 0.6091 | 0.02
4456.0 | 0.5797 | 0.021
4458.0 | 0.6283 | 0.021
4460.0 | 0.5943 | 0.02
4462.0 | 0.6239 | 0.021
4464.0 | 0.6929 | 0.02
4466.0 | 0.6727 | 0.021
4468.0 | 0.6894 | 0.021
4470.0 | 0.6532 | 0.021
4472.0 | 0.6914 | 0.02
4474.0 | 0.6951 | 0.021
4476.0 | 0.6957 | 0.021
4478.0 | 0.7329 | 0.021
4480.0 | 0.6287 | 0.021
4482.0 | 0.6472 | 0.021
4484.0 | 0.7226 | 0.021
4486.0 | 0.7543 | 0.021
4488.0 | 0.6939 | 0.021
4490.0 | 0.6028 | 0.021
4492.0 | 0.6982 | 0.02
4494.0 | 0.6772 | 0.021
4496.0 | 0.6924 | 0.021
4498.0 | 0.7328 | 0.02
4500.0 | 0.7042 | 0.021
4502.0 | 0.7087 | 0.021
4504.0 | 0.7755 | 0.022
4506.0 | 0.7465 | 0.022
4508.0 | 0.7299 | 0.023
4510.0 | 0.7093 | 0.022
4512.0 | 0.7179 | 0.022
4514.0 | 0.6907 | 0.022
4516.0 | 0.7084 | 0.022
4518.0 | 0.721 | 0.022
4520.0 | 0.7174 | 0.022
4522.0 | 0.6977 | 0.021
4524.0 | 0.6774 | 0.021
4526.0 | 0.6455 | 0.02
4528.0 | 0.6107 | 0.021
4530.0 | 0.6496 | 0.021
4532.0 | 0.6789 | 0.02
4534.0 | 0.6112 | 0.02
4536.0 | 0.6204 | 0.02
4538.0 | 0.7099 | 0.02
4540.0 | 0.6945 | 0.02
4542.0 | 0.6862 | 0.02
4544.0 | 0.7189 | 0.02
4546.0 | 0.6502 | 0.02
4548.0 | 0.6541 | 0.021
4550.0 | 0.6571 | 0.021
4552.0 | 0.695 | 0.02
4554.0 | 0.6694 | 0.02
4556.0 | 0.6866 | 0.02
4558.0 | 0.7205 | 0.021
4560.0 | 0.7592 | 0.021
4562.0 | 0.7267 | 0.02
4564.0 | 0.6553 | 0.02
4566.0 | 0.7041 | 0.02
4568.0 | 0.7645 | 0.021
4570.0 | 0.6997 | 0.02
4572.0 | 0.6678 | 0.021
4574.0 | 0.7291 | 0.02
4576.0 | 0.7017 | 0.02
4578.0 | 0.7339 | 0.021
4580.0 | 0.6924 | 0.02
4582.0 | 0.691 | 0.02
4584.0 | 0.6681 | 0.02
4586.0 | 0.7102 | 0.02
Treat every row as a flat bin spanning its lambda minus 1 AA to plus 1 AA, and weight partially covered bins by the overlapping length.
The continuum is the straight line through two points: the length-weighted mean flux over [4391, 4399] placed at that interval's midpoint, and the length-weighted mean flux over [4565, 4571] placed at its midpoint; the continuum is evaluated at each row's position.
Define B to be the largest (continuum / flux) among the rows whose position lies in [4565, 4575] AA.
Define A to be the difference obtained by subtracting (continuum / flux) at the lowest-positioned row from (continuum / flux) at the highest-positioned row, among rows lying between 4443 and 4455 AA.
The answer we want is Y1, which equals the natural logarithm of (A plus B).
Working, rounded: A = 0.07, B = 1.09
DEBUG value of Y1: 0.15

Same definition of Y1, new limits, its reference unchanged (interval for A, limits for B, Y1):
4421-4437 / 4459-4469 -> 0.19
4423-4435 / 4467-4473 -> 0.17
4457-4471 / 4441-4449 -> -0.03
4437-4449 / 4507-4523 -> 0.06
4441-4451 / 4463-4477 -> 0.01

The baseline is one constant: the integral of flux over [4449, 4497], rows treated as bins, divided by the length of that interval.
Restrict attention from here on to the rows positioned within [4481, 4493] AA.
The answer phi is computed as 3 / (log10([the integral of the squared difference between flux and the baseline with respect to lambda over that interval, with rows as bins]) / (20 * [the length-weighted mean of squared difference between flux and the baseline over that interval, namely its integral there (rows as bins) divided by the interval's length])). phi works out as -0.11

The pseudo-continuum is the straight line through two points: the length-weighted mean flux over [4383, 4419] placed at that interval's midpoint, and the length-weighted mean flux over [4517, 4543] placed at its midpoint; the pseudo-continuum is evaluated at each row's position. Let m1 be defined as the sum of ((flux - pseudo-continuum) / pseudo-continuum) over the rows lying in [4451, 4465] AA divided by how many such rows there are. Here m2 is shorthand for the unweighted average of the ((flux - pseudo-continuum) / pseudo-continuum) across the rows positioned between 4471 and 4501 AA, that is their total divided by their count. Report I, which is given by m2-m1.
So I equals 0.073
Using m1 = -0.01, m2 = 0.07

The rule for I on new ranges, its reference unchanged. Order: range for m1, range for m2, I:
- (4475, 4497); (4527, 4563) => -0.061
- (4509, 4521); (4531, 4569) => -0.063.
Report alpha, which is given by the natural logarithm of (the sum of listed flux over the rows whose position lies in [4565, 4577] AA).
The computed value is 1.45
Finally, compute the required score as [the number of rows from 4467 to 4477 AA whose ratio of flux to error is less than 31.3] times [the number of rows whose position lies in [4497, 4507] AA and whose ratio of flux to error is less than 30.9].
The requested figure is 0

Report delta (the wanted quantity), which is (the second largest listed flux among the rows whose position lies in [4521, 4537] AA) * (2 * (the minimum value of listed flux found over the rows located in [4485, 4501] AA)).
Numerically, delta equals 0.818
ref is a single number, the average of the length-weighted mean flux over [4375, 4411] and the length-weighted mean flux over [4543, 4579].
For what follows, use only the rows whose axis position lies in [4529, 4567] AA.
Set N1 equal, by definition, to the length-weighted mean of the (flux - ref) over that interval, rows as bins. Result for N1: 0.036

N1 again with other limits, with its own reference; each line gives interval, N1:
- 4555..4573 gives 0.064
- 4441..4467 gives 0.005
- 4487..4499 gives 0.037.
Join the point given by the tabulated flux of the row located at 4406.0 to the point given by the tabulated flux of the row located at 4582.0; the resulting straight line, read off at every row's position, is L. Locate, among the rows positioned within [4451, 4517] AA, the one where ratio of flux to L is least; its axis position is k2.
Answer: 4490.0 AA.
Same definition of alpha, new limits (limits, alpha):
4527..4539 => 1.36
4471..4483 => 1.41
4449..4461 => 1.33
